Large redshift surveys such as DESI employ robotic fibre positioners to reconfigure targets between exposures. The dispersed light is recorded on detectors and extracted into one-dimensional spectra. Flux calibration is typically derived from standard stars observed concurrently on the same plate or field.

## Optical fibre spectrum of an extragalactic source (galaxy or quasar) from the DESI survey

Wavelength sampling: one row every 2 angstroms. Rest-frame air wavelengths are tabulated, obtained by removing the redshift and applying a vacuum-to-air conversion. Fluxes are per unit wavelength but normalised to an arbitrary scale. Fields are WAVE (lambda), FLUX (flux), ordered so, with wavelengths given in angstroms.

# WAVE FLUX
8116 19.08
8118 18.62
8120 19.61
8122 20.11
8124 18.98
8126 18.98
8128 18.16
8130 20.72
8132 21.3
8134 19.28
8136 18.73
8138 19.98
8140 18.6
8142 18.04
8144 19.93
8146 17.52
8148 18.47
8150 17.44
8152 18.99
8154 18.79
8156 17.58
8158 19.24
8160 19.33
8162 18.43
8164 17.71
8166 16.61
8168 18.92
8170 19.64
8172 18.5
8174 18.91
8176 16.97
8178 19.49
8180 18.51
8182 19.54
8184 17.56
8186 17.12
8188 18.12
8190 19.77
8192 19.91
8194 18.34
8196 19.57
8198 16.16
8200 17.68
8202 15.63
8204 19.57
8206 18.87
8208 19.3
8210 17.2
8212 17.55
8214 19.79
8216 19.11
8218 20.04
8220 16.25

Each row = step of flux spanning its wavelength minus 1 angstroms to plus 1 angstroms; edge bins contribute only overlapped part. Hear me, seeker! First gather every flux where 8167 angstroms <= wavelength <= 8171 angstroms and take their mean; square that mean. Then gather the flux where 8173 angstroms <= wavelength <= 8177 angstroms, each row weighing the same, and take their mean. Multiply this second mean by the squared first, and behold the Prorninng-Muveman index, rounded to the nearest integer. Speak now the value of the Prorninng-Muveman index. 6669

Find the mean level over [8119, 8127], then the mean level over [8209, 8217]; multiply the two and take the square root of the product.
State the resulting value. 18.9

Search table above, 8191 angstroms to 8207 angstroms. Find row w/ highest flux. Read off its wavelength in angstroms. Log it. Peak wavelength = 8192 angstroms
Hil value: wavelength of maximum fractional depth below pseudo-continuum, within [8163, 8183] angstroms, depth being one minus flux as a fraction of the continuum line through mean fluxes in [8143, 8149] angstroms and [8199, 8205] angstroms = 8166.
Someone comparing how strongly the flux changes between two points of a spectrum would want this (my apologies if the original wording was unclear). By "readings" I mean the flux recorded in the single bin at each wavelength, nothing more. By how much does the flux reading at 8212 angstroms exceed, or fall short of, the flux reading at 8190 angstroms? -2.2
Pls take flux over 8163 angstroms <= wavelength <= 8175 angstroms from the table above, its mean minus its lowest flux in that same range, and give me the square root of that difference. 1.33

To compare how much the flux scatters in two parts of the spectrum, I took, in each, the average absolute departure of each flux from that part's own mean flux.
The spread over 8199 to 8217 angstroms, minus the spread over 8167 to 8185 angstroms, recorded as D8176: 0.44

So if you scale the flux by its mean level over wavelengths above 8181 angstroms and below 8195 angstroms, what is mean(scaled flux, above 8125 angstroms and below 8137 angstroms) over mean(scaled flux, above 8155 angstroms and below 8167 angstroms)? 1.08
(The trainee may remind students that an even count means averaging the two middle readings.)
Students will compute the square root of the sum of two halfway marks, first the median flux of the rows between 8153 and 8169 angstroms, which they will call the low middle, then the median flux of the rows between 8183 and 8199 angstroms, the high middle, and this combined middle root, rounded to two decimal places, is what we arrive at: 6.07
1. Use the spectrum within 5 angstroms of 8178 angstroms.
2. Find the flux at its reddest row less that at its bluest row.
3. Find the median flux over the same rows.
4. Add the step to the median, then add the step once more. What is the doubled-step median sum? 20.2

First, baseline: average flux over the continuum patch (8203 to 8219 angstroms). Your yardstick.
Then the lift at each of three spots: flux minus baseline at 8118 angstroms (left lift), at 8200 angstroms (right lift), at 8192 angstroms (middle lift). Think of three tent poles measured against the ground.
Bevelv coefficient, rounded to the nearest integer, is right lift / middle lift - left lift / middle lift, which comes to -1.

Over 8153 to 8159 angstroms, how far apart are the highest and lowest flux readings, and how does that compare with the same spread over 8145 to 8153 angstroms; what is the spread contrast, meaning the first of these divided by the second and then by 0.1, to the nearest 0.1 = 10.7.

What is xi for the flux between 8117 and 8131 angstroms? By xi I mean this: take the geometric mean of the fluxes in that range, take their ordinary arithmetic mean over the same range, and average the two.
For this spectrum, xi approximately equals 19.30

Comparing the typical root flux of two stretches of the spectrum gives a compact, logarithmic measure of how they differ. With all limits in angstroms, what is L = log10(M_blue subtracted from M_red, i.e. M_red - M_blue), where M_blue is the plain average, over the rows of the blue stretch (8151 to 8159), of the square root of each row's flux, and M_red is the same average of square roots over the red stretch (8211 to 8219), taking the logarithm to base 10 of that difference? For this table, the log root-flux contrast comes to -1.27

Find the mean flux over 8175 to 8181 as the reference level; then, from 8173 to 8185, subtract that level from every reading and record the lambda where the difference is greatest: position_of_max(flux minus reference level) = 8182 angstroms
